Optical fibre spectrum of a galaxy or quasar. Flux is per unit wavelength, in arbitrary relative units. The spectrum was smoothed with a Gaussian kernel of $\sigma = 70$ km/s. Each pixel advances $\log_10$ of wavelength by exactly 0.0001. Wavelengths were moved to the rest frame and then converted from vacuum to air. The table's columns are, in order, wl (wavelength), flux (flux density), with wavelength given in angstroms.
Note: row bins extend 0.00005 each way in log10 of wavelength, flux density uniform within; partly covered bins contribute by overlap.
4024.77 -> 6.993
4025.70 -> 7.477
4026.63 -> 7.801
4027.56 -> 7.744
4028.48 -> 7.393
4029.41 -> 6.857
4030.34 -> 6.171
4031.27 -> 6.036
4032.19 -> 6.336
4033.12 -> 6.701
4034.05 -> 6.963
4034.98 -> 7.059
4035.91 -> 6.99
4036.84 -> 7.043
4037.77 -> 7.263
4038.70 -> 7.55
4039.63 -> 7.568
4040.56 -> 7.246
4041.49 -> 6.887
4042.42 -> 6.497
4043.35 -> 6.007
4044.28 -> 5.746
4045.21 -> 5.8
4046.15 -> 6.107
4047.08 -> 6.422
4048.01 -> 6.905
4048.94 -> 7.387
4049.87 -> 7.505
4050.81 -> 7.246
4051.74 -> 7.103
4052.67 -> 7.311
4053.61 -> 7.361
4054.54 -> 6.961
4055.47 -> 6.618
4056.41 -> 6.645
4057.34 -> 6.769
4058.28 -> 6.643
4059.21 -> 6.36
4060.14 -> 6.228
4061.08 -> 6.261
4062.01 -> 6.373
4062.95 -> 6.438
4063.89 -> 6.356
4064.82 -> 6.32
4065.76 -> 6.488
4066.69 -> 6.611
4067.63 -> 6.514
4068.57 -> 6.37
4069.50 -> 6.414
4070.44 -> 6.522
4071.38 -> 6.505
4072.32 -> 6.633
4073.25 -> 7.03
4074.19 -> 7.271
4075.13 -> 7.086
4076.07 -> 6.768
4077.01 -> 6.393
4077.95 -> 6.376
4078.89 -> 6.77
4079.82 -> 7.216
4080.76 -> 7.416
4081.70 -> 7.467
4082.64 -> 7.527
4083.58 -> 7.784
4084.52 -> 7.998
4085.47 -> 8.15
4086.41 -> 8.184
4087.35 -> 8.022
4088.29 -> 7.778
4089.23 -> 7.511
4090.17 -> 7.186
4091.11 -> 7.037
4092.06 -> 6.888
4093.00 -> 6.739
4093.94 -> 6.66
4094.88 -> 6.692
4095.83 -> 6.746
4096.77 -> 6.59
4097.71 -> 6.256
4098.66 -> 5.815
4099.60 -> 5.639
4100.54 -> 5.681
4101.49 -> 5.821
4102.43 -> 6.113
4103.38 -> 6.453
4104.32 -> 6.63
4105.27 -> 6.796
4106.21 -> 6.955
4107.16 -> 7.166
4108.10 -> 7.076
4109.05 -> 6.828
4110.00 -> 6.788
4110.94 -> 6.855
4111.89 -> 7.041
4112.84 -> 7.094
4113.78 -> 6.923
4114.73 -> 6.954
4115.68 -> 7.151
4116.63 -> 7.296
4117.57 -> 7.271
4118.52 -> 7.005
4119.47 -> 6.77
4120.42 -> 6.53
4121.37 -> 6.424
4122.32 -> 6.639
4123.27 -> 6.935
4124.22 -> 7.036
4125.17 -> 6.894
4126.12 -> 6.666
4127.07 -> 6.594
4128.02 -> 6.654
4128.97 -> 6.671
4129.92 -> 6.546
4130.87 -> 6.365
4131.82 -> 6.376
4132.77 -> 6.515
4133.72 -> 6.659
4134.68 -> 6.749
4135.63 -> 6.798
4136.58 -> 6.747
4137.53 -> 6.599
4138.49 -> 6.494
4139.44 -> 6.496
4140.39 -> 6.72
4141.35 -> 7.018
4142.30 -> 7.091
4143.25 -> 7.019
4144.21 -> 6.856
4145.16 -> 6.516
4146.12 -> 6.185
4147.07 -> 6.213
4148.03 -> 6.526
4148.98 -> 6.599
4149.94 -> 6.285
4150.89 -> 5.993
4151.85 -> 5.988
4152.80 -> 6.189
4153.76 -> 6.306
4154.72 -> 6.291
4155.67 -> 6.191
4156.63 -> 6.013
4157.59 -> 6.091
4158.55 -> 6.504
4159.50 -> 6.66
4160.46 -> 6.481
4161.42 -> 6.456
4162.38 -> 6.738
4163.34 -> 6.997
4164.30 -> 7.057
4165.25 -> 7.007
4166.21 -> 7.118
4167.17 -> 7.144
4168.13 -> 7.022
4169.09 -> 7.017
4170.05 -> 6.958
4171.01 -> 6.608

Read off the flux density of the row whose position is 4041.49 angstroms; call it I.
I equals 6.887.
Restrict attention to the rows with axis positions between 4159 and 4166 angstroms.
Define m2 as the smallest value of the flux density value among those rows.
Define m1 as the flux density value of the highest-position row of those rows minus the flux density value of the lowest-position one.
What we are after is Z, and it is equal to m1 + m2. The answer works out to 6.8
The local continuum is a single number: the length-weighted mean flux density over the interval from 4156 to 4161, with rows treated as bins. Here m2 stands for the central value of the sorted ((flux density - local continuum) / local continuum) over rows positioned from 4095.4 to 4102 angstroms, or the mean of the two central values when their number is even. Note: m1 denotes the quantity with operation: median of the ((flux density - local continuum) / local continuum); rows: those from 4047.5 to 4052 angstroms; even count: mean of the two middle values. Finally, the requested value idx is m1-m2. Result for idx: 0.22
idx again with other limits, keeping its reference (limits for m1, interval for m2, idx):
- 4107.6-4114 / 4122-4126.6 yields 0.00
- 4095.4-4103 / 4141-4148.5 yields -0.11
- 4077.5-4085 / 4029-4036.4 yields 0.10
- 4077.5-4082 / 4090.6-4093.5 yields 0.05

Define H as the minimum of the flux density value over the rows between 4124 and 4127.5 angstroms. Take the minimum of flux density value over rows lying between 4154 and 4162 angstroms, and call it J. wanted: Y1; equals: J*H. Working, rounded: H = 6.594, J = 6.013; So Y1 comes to 39.6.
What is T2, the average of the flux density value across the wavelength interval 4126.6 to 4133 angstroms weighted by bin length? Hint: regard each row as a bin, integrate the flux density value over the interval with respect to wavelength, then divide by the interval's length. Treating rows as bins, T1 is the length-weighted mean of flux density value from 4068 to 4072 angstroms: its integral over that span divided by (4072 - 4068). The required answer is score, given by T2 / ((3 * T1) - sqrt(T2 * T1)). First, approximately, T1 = 6.45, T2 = 6.54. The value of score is 0.51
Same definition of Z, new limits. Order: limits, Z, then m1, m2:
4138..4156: 5.7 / -0.3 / 5.988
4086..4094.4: 5.1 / -1.5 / 6.66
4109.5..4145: 6.4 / 0.1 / 6.365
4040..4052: 5.6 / -0.1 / 5.746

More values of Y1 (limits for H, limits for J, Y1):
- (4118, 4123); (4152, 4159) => 38.6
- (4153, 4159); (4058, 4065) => 37.4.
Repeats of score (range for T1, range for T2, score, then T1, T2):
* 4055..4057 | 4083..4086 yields 0.63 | 6.65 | 7.94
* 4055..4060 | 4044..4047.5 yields 0.45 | 6.59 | 6.02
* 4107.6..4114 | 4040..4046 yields 0.45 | 6.95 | 6.37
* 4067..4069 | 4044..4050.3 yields 0.51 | 6.43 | 6.57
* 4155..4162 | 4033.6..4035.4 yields 0.57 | 6.35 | 7.01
